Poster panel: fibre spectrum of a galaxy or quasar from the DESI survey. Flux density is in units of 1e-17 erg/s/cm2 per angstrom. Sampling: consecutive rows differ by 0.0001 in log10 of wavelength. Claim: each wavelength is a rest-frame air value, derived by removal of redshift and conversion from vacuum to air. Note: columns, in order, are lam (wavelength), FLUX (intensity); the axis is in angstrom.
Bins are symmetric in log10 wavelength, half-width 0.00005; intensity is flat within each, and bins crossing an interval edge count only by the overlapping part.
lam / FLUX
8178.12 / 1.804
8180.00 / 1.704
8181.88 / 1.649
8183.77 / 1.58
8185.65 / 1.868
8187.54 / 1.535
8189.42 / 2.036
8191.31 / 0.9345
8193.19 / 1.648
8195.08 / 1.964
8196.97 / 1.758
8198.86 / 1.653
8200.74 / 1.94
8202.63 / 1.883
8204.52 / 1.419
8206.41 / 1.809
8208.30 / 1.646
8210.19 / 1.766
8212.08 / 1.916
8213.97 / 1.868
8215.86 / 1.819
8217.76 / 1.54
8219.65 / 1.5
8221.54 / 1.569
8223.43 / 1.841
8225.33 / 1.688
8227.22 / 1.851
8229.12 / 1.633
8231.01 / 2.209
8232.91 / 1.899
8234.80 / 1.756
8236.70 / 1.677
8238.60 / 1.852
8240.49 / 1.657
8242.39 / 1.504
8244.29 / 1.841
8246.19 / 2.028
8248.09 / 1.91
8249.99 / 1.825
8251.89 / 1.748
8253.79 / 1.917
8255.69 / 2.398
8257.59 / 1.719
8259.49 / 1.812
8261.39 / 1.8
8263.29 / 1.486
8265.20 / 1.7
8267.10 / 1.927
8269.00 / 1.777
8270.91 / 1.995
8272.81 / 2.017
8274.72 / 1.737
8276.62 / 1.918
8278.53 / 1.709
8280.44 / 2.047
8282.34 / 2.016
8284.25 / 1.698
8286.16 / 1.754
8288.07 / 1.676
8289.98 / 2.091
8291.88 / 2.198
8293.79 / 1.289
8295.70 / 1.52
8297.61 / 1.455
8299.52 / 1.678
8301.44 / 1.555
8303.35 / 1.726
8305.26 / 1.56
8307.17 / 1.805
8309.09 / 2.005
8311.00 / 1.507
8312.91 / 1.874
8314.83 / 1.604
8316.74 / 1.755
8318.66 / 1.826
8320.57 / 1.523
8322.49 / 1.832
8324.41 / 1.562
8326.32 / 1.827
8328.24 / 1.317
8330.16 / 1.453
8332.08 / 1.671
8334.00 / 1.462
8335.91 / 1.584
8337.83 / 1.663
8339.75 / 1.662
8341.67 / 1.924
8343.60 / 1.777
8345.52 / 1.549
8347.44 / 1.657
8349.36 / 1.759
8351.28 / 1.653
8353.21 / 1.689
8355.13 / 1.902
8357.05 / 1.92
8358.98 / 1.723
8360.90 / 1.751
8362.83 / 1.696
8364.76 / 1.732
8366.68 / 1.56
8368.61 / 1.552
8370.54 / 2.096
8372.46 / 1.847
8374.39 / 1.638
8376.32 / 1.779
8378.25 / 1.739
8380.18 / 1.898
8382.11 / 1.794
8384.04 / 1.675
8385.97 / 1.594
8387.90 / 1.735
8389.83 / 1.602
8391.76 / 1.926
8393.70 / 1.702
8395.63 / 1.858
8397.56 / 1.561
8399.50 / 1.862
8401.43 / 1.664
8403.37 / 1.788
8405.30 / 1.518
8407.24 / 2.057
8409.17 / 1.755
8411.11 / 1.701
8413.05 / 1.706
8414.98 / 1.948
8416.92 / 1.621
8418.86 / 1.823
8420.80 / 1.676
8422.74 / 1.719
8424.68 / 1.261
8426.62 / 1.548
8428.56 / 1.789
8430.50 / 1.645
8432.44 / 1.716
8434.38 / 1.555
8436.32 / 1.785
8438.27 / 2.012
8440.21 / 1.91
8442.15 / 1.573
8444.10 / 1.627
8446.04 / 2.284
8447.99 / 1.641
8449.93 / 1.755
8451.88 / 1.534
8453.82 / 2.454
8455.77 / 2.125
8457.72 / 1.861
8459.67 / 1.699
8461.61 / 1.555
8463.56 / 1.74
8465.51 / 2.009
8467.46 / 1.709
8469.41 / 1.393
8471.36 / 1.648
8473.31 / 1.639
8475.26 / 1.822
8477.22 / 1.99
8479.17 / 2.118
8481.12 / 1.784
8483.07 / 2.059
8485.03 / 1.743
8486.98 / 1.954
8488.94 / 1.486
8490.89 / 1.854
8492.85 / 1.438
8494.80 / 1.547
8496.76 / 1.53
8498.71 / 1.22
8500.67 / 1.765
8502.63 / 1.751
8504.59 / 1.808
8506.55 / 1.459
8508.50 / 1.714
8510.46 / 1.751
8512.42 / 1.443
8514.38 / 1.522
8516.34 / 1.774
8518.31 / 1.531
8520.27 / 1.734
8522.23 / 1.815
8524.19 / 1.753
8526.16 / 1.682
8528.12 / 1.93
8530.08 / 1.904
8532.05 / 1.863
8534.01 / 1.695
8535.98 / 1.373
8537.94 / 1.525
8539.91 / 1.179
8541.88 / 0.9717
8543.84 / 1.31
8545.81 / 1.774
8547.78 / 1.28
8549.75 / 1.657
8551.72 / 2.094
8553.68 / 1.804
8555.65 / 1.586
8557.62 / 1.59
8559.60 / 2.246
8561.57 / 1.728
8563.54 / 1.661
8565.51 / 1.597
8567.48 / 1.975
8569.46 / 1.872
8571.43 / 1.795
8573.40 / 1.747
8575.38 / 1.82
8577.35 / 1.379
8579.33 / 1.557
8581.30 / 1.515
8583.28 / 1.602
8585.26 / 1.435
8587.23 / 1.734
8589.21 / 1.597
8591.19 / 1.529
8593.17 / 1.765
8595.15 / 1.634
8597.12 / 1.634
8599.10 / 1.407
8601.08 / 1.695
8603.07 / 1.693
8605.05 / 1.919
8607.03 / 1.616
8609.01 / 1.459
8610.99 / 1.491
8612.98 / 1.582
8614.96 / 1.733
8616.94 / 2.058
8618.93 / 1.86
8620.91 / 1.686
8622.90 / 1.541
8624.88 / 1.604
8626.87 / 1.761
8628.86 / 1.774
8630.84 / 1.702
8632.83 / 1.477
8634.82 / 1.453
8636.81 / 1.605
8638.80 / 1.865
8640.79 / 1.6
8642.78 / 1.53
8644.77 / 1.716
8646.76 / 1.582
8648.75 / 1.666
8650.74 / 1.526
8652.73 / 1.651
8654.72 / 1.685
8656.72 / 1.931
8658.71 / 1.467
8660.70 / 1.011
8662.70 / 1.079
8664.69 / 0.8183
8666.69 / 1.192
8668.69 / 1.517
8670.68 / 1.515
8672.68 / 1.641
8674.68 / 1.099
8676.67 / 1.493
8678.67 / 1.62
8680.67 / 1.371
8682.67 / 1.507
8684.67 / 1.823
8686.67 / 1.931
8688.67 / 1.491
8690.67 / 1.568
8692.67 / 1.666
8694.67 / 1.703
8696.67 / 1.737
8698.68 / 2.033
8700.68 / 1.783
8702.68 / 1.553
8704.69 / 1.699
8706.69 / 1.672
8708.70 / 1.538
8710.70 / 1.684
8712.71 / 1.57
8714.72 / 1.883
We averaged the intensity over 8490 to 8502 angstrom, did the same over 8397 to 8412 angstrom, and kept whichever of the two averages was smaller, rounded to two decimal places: 1.56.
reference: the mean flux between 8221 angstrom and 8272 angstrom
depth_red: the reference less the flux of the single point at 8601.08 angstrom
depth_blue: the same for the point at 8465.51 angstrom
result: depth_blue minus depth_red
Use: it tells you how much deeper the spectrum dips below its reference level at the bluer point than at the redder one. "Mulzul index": -0.31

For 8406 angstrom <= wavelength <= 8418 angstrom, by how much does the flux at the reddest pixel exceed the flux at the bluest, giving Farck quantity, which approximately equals -0.44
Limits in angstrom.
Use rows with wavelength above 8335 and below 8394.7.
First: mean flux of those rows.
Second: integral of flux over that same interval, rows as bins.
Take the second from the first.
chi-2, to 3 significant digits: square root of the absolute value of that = 10.1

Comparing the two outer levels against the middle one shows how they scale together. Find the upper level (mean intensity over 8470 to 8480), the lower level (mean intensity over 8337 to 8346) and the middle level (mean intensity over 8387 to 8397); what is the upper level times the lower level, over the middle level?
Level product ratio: 1.79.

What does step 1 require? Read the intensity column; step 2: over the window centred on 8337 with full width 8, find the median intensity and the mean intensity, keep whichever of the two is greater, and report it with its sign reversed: -1.623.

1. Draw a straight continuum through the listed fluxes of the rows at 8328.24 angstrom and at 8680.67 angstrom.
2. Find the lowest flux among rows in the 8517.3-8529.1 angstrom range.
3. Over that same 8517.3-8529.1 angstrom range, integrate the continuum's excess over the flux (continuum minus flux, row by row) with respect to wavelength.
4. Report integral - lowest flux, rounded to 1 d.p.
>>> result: -6.2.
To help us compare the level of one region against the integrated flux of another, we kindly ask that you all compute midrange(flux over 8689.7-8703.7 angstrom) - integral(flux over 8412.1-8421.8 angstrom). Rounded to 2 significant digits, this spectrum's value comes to -15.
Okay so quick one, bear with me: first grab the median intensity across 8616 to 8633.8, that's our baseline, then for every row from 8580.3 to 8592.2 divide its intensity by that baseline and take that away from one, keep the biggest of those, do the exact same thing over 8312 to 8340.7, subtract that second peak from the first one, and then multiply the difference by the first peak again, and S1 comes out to -0.011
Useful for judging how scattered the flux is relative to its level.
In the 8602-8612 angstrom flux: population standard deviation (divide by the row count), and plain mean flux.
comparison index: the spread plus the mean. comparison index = 1.8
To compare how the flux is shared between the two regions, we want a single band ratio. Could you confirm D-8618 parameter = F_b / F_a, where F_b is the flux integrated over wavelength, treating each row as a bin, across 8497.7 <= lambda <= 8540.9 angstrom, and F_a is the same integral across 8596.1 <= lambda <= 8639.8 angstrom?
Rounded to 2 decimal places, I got 0.98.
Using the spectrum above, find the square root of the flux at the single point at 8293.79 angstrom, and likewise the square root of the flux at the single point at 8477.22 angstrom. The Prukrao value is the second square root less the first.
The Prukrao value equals 0.28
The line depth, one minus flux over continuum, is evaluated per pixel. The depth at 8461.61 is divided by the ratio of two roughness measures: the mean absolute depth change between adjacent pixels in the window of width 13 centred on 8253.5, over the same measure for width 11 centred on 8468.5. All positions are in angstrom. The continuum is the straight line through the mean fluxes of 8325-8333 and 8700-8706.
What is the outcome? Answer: 0.03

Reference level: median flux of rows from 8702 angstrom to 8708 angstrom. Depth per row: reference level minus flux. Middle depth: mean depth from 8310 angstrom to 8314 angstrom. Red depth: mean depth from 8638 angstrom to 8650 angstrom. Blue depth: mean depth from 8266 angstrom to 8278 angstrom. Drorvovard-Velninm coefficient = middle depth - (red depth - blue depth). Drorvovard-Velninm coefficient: -0.25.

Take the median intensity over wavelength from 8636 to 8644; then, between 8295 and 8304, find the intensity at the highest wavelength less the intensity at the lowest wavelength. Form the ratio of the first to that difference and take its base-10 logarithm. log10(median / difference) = 0.89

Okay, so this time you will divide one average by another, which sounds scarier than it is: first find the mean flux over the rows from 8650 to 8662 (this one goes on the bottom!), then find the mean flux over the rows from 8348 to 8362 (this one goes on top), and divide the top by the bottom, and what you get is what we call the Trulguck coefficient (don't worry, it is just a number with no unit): 1.15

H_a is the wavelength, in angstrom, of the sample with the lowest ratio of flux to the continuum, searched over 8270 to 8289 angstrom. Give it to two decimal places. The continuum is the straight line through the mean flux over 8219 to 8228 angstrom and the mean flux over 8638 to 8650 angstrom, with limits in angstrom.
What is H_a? 8288.07 angstrom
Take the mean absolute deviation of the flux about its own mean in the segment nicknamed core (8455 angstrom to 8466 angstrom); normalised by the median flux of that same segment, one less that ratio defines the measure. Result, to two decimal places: 0.91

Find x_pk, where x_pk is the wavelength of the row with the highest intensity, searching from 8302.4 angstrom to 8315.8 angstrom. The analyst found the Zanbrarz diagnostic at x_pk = 8309.09 angstrom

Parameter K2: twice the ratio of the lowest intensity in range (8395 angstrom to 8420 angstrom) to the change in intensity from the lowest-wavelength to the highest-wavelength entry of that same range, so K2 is -87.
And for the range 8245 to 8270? -12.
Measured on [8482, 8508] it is -4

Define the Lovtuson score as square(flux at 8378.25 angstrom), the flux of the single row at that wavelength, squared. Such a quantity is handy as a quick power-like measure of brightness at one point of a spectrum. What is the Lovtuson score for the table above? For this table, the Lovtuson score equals 3.0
